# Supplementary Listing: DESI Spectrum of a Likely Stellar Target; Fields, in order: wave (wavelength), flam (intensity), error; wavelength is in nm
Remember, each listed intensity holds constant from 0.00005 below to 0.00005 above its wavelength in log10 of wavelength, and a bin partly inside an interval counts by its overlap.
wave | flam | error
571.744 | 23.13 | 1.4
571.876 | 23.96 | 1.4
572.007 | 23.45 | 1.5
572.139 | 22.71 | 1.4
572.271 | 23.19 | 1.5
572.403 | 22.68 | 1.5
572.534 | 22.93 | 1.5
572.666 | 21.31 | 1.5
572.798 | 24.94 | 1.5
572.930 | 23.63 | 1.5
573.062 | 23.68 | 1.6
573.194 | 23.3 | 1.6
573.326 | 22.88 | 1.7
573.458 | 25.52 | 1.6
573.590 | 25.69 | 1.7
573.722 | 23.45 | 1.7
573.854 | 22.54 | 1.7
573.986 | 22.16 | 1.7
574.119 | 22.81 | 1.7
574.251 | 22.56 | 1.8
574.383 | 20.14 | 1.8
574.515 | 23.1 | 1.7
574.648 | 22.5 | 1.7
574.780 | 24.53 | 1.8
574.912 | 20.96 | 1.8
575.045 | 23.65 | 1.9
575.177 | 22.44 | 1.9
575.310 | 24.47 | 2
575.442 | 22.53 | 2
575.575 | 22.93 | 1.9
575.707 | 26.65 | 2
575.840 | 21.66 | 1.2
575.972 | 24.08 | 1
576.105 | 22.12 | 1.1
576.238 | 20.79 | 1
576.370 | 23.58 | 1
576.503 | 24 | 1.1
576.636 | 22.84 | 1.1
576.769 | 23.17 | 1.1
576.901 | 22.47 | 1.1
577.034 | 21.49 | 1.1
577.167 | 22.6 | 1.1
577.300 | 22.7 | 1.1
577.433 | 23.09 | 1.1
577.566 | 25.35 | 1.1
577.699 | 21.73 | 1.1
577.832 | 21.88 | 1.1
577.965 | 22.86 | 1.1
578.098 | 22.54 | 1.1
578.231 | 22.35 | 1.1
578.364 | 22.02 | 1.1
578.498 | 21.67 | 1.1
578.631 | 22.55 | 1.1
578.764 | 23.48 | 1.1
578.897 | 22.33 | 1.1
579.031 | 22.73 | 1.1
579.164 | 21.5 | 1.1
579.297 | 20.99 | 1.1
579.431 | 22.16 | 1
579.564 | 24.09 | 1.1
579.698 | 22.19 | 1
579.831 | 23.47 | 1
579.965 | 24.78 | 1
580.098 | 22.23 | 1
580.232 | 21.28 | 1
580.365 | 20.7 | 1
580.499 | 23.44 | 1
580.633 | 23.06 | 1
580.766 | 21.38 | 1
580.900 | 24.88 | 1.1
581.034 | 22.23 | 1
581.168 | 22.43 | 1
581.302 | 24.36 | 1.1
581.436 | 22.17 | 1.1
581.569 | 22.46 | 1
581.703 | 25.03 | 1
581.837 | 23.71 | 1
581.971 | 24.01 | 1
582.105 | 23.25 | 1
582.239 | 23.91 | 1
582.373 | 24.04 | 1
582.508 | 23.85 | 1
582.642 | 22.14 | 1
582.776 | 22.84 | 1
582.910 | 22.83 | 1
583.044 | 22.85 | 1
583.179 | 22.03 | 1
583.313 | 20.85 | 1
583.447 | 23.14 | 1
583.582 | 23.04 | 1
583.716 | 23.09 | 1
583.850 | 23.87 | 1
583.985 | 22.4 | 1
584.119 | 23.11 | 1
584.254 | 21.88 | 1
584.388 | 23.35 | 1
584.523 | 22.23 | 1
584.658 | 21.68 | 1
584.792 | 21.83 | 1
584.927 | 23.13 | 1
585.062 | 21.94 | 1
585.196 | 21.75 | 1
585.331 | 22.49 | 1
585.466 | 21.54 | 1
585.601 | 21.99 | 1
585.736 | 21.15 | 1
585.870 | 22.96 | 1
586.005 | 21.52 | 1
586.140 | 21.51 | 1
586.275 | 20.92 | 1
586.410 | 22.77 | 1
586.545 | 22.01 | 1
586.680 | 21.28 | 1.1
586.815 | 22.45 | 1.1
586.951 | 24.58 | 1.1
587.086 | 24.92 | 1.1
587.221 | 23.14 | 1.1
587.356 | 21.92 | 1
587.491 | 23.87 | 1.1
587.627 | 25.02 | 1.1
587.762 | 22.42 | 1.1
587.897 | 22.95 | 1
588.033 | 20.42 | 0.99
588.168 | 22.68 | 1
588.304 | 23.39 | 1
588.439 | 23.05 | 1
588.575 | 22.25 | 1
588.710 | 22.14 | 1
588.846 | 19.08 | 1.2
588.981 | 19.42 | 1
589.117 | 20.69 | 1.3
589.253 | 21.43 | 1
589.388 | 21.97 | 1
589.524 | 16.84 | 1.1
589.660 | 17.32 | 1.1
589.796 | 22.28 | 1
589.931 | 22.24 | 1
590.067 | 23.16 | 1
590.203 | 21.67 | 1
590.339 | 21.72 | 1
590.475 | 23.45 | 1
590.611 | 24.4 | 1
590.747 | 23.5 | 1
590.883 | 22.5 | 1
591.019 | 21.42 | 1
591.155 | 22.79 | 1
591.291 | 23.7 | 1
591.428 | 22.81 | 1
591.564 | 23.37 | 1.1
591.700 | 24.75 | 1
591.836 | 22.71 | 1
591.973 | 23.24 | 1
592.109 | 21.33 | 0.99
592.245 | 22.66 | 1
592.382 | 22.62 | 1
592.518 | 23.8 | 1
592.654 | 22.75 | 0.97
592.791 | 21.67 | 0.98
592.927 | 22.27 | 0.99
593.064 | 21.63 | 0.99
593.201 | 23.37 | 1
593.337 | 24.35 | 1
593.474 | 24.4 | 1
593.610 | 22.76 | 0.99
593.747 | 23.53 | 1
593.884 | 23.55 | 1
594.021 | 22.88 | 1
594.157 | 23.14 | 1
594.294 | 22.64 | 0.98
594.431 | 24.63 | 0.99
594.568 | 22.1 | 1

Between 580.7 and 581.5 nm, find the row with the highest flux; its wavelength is 580.900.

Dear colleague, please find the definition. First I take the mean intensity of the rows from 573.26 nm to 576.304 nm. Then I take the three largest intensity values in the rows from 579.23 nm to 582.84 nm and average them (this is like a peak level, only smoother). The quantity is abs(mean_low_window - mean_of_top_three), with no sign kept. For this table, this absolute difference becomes 1.8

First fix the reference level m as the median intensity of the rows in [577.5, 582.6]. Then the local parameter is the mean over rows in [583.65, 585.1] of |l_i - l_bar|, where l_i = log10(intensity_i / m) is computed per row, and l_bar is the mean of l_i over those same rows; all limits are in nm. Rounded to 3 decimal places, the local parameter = 0.013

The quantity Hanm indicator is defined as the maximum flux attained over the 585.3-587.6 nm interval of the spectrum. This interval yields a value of 24.92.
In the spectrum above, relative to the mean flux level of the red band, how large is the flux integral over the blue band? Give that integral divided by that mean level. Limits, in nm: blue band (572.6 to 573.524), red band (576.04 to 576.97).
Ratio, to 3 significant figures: 0.960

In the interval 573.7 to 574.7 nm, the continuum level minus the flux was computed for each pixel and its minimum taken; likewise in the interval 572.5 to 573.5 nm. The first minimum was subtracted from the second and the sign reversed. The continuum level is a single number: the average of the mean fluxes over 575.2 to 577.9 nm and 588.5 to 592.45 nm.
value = 2.1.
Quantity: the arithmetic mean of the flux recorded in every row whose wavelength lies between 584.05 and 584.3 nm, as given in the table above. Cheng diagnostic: 22.5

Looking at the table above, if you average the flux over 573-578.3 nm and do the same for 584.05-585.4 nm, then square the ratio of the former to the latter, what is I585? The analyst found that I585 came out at 1.06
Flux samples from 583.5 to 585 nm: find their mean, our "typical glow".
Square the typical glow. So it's 515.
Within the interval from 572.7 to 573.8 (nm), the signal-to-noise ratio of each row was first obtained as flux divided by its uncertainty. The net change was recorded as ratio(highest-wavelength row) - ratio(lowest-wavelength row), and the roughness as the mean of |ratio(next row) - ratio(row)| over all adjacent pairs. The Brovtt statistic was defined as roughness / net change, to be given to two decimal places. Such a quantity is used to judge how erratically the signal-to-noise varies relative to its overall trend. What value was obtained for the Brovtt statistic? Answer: -0.39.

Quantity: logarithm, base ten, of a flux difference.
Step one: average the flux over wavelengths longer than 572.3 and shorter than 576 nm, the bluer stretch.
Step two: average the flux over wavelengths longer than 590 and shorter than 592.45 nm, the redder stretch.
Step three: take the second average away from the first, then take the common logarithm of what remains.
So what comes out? -0.49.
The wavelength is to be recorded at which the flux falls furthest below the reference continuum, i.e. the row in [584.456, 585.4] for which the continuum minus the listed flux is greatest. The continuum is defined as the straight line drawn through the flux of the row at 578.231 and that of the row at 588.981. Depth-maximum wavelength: 584.658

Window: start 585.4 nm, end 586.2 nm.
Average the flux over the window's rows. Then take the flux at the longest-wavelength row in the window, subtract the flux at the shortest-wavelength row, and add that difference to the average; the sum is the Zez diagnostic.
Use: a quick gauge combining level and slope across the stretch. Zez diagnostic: 22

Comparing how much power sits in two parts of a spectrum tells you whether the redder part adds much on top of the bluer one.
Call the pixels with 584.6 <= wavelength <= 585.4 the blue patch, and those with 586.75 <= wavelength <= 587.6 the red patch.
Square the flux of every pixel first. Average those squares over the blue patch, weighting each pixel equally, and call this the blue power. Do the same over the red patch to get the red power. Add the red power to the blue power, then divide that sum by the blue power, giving 2.13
